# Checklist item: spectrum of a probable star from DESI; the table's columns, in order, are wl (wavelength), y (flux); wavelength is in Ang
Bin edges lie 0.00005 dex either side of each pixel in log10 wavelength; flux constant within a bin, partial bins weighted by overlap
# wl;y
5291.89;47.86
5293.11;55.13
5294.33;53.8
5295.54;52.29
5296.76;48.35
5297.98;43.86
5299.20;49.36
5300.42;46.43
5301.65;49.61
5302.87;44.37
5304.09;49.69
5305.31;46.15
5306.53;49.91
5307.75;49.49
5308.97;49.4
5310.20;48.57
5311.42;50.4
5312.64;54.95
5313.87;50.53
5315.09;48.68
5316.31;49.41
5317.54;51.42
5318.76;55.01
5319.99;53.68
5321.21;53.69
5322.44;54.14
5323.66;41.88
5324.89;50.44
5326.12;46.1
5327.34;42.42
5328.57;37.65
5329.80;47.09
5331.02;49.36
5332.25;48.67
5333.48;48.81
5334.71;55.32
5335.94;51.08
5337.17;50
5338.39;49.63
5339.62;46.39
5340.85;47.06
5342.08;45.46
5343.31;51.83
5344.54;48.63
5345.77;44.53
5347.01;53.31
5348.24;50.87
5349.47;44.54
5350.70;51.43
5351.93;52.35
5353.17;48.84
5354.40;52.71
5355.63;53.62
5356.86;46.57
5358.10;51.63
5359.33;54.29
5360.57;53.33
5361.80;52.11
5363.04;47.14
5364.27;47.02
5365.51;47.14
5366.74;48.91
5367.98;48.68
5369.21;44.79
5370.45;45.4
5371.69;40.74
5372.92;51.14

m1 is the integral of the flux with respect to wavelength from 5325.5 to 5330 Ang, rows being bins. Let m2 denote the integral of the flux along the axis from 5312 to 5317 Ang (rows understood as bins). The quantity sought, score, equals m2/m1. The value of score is 1.32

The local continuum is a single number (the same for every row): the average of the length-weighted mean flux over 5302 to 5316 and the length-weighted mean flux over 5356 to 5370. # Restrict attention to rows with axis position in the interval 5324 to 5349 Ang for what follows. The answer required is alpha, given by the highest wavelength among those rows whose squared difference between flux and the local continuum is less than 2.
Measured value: 5344.54 Ang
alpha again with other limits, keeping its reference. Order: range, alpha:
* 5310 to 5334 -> 5333.48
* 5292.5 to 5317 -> 5316.31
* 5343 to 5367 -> 5366.74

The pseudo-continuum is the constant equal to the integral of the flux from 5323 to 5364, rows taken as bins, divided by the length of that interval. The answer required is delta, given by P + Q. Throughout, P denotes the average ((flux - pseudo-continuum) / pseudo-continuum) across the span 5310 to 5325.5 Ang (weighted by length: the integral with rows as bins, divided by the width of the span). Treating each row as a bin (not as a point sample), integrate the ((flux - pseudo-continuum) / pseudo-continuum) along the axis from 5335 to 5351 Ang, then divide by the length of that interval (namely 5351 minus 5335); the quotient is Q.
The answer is 0.042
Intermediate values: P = 0.043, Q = -0.001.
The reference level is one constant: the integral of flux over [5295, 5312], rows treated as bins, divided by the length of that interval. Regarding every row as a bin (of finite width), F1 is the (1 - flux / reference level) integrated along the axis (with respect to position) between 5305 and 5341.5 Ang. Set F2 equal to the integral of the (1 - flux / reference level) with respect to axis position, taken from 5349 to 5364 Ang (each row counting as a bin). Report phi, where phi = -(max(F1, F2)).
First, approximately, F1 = -0.7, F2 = -0.7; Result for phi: 0.66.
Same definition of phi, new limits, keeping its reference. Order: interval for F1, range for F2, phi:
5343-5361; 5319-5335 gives 0.01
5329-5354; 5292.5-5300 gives 0.31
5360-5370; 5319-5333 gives -0.13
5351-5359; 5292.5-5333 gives 0.45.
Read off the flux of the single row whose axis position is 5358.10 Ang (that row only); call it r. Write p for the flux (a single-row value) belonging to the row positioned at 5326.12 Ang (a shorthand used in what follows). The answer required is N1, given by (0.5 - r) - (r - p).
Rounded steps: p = 46.1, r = 51.63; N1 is -57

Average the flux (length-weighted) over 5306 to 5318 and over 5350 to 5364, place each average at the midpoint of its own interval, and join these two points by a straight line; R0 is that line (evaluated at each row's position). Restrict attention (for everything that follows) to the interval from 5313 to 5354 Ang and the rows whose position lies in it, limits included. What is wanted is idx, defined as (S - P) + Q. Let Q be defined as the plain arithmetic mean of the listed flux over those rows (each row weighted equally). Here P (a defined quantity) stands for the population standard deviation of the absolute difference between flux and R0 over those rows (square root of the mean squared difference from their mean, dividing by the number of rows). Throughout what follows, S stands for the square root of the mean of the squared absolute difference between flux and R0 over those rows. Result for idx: 50.5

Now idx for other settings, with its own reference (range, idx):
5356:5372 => 50.5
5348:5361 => 52.0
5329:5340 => 50.8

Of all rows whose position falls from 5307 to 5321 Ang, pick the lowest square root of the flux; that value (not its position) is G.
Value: 6.97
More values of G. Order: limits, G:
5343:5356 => 6.67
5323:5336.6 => 6.14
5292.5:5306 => 6.62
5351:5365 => 6.82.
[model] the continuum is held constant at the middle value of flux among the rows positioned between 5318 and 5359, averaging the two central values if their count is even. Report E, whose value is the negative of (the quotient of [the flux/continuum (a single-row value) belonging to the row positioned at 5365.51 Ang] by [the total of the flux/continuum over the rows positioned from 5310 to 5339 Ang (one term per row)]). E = -0.0396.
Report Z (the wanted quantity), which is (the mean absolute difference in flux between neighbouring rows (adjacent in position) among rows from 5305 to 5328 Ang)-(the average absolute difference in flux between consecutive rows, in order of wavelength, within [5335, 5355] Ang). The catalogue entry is -0.5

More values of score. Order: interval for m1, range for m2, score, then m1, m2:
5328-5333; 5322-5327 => 1.04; 229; 238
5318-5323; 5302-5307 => 0.88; 270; 238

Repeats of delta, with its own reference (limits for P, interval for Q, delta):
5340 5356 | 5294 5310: 0.005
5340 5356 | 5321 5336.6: -0.006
